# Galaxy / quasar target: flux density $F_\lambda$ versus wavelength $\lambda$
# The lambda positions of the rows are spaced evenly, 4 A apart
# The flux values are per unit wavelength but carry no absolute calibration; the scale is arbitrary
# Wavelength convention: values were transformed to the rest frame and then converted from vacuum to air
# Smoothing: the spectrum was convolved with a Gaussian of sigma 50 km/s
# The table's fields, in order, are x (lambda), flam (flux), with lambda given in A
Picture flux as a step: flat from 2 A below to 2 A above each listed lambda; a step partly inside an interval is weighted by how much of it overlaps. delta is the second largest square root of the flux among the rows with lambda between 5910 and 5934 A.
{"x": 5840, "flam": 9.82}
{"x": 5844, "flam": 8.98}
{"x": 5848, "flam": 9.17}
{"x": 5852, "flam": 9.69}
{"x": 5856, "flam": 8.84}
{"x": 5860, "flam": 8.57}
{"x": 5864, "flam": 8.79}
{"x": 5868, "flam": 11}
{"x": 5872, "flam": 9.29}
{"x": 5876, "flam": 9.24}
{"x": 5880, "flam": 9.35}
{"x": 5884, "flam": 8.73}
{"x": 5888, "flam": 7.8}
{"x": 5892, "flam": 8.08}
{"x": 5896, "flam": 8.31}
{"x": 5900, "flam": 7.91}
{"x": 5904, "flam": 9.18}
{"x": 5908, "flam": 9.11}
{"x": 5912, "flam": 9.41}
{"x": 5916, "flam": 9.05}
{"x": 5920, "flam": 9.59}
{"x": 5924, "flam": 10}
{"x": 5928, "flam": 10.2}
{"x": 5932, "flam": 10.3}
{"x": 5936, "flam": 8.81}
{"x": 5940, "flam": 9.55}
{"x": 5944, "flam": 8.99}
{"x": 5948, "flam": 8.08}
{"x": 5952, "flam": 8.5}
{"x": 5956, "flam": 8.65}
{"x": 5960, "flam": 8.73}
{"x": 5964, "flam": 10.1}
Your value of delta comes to 3.19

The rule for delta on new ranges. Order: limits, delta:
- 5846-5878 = 3.11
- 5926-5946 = 3.19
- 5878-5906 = 3.03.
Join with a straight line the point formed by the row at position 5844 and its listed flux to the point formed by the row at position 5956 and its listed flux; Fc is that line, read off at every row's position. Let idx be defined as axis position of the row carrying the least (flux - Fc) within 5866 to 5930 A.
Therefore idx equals 5888 A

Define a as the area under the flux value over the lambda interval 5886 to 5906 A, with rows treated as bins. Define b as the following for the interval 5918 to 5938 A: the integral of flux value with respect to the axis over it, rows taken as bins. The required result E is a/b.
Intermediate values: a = 165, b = 196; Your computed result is 0.84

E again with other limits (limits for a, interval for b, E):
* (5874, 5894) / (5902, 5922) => 0.93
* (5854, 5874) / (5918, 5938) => 0.95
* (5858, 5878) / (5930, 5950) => 1.03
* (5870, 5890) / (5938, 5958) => 1.01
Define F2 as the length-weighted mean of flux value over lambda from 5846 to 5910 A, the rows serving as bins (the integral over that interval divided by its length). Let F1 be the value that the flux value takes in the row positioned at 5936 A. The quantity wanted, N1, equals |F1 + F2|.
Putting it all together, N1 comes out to 17.8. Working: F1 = 8.81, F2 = 8.94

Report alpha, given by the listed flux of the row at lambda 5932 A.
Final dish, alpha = 10.3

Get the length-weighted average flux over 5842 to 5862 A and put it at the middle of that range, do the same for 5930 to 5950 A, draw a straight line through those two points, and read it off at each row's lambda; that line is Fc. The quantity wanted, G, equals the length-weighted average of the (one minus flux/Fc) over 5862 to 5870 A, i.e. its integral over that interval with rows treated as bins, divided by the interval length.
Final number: -0.091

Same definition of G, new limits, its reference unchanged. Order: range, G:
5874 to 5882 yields -0.024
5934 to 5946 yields 0.003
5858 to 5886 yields -0.023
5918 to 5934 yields -0.098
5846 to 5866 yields 0.005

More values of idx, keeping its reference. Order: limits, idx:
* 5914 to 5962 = 5948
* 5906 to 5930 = 5916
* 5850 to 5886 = 5860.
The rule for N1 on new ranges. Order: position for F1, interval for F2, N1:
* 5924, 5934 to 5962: 18.8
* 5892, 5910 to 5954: 17.4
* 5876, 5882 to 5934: 18.3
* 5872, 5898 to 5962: 18.4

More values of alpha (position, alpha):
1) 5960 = 8.73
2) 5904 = 9.18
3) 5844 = 8.98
